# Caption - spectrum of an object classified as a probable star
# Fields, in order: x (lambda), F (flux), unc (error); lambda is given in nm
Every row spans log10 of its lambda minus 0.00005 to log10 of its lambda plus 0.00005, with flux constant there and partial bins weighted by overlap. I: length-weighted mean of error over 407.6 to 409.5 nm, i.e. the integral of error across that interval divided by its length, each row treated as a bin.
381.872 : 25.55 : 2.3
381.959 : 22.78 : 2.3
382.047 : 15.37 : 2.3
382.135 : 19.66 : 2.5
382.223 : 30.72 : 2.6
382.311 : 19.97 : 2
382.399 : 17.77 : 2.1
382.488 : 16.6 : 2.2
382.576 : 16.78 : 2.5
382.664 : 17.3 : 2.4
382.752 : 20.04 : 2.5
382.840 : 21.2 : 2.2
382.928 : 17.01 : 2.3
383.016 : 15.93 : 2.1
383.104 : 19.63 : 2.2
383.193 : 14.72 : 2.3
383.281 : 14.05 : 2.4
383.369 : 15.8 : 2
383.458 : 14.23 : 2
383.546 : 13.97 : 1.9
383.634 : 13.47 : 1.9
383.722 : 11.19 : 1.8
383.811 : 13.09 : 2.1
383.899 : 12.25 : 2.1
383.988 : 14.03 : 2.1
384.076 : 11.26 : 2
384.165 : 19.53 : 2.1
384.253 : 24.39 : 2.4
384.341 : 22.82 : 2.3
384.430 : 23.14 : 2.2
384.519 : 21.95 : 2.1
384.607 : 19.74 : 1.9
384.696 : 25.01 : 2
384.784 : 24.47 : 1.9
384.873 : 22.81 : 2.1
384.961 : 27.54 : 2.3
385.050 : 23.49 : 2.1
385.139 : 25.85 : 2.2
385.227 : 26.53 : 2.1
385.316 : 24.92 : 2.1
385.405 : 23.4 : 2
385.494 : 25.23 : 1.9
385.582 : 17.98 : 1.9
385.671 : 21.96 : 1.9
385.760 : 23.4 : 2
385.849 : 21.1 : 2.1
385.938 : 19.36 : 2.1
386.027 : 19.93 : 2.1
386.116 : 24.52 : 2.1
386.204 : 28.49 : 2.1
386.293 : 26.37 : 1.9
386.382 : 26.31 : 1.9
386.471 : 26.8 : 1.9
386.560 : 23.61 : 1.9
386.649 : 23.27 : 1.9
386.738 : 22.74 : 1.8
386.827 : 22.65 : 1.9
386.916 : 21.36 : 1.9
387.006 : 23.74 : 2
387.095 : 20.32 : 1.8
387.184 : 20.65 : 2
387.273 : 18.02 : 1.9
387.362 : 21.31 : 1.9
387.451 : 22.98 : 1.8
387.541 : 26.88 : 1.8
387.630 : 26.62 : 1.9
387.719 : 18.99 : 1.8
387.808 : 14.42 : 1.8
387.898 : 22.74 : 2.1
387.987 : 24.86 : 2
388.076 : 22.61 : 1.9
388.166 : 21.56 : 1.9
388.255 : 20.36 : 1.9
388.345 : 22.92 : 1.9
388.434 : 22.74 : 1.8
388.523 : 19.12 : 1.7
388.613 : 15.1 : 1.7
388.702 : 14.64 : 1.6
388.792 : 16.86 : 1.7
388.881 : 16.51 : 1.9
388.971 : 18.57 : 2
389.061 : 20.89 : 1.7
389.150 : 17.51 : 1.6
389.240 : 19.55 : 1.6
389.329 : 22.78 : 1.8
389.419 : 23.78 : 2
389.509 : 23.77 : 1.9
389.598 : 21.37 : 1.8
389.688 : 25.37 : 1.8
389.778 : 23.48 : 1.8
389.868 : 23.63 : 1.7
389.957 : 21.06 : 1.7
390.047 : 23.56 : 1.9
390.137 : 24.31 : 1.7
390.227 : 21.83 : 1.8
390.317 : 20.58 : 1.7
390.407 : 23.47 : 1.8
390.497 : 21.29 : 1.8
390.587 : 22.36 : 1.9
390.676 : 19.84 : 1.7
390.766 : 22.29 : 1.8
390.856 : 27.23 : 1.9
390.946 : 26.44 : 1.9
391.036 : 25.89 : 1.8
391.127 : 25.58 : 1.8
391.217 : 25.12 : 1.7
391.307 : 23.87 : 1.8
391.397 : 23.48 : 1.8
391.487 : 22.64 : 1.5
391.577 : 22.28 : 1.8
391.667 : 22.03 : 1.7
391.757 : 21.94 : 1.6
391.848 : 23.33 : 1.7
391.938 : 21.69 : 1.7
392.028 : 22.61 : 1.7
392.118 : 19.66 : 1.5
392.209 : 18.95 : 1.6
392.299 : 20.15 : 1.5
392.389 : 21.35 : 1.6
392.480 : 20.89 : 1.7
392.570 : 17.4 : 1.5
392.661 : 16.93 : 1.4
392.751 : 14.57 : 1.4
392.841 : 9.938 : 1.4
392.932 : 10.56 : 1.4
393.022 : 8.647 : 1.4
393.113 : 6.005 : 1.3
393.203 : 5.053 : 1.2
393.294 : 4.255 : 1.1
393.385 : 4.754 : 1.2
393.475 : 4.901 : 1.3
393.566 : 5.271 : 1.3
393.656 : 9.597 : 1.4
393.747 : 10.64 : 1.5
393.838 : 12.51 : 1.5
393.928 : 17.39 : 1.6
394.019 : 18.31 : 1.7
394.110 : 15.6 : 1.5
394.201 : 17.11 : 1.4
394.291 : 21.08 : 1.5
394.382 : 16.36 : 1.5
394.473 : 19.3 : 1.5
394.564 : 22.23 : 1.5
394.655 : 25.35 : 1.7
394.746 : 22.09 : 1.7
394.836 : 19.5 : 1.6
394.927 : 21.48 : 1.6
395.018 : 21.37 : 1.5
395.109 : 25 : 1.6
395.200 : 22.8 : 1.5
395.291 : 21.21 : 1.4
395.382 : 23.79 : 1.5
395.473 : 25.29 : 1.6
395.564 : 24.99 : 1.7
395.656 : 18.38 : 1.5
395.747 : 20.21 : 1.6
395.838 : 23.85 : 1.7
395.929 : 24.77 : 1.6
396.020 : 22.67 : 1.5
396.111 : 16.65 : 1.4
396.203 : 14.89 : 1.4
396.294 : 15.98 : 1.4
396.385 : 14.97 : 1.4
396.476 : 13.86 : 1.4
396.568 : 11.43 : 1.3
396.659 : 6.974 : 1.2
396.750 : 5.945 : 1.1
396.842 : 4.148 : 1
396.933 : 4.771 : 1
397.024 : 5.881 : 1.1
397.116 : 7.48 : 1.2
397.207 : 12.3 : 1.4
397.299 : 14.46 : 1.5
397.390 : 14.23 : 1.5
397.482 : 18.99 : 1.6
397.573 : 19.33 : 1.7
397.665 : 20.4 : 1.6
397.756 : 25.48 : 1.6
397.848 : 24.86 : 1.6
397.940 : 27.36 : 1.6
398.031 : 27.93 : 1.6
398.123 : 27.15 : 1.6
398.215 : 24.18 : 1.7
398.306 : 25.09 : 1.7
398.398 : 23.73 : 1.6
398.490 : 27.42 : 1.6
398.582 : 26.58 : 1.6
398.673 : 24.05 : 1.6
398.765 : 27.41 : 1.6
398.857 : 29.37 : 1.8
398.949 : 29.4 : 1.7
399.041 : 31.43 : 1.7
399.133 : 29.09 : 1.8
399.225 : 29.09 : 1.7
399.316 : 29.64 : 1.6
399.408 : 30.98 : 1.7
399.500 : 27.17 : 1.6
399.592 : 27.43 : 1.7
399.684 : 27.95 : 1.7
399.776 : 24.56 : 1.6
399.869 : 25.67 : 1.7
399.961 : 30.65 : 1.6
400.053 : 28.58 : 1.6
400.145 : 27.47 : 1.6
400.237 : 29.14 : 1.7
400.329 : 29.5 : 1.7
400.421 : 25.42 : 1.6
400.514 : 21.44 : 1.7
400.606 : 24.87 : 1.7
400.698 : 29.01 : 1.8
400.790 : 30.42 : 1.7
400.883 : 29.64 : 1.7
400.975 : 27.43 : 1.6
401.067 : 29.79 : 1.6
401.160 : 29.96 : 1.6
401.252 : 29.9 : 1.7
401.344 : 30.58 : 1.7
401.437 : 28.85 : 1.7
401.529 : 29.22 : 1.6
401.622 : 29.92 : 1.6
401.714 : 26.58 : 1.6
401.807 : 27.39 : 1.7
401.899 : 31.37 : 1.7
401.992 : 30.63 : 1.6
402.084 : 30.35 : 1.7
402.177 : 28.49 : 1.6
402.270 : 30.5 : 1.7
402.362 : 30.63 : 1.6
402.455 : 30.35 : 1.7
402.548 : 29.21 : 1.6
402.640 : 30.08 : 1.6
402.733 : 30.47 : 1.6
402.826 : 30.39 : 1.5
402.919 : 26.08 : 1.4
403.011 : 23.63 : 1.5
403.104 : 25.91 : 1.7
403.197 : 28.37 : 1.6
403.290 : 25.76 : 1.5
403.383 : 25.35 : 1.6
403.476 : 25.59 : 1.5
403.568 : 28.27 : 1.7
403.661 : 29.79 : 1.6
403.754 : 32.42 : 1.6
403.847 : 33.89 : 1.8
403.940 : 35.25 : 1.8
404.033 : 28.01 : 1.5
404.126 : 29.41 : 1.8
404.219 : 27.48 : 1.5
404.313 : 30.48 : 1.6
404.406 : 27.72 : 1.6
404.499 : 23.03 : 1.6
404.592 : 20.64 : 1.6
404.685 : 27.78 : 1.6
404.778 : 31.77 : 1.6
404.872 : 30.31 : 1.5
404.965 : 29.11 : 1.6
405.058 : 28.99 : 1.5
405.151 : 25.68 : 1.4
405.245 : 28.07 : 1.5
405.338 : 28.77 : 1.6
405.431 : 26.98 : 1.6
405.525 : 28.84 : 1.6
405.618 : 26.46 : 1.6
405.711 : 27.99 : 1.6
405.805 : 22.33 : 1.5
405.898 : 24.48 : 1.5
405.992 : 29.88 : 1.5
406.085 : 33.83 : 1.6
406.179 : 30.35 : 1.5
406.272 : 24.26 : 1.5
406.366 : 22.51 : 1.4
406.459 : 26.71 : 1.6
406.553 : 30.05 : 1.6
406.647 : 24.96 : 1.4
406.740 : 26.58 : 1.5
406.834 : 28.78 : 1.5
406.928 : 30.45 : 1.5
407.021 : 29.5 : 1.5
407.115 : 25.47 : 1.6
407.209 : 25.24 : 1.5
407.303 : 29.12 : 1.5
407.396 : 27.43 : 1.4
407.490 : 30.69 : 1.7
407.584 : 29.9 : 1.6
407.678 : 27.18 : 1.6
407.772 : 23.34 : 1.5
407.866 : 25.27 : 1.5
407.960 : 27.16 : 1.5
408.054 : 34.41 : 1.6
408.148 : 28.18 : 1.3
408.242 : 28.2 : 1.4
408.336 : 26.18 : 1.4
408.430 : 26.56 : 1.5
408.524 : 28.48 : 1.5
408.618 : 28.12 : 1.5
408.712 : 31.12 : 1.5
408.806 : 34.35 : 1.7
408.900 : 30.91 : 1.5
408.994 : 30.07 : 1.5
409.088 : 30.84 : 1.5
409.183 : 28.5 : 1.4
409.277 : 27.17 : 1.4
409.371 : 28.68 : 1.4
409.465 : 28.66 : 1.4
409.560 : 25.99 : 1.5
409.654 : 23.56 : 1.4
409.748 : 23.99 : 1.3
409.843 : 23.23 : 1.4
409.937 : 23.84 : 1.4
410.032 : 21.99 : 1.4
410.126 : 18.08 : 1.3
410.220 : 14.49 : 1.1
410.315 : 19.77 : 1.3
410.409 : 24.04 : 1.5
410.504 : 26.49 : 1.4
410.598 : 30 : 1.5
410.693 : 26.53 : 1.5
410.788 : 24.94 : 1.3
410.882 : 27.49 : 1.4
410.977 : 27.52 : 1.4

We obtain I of 1.48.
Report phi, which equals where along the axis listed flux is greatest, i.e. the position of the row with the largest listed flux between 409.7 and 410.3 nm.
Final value 409.748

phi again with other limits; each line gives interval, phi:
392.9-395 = 394.655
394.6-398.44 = 398.031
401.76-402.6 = 401.899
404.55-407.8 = 406.085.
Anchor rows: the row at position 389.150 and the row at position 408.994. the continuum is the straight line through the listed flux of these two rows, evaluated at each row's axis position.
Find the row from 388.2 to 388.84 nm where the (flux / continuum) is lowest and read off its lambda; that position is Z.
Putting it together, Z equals 388.702 nm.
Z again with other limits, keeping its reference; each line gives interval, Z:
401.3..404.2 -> 403.011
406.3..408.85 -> 406.366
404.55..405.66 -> 404.592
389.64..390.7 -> 390.676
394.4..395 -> 394.836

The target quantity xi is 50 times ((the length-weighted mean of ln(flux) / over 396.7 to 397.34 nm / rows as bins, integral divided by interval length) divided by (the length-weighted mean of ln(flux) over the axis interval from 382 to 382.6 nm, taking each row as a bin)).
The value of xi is 33.2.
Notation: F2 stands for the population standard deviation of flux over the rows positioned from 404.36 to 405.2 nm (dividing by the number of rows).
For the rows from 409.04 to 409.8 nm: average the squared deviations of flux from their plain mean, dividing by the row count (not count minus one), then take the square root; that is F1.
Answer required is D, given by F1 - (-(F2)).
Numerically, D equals 5.7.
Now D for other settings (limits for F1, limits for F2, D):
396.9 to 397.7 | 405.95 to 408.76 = 8.4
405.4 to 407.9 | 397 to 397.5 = 7.2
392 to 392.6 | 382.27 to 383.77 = 4.2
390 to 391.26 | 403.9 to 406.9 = 5.4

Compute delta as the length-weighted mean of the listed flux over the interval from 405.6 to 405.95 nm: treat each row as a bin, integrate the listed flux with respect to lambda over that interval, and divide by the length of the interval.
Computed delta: 25.3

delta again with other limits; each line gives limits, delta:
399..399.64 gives 29.3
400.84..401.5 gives 29.5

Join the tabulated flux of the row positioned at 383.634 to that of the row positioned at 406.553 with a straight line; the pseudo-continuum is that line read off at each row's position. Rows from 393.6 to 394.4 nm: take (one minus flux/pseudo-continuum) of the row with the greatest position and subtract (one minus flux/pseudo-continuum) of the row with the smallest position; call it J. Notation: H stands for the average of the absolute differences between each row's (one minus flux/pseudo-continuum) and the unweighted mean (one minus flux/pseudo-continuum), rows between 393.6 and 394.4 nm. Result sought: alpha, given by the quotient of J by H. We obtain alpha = -2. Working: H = 0.139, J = -0.31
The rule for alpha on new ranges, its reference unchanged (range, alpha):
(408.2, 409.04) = -1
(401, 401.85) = 3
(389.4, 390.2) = 0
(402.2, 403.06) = 4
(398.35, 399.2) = -3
